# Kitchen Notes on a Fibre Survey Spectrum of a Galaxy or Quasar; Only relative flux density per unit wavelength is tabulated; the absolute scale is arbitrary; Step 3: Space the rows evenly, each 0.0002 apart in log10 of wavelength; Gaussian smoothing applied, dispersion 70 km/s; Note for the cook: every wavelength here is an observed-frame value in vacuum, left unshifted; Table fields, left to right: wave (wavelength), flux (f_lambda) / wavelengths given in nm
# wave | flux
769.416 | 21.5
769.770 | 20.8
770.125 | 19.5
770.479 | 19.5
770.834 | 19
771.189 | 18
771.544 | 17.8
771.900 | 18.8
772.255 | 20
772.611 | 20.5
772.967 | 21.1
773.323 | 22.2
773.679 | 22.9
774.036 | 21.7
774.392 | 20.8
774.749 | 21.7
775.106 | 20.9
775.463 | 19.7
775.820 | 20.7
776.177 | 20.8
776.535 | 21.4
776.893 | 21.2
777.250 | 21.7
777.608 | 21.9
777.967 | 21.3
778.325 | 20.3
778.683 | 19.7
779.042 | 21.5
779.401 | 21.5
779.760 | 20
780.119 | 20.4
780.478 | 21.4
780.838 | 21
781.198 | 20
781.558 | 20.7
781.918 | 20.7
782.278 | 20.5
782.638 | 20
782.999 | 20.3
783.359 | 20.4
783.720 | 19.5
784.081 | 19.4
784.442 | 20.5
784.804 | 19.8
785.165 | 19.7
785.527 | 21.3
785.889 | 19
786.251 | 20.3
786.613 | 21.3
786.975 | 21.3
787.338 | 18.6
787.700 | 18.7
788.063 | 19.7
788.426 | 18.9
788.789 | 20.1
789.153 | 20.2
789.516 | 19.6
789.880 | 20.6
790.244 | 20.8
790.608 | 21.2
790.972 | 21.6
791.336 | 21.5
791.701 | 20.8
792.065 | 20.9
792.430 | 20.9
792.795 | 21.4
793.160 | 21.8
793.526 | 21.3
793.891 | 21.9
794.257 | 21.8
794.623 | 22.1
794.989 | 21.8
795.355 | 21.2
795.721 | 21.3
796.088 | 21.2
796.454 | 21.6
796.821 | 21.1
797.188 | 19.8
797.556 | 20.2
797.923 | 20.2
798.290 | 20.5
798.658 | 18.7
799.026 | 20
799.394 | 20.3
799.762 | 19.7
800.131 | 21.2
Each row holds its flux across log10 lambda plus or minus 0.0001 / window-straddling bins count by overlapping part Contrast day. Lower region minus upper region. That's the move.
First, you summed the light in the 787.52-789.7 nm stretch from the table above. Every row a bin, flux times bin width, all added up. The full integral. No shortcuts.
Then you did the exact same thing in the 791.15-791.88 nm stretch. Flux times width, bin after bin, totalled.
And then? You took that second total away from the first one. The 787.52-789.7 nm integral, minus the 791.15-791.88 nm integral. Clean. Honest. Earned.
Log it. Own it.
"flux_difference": 27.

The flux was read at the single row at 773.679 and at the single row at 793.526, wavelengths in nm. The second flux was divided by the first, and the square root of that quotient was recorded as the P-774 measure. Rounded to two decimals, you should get 0.96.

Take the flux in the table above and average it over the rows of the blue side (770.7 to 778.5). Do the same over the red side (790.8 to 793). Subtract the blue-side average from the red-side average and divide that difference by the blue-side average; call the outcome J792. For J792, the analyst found 0.026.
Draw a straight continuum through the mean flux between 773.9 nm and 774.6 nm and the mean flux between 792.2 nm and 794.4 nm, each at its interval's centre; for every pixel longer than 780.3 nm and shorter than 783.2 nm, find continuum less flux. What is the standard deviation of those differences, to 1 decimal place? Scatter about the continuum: 0.5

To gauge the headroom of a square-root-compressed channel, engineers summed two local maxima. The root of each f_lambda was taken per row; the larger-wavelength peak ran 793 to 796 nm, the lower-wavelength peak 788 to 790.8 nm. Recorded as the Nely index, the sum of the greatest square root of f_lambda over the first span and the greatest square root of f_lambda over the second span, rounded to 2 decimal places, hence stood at 9.31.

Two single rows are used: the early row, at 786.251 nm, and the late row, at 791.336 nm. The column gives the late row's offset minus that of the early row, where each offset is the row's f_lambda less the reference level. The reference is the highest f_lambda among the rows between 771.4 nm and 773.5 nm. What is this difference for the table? 1.2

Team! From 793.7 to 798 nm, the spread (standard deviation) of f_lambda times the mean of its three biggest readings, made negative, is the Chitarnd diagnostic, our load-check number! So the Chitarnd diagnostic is -16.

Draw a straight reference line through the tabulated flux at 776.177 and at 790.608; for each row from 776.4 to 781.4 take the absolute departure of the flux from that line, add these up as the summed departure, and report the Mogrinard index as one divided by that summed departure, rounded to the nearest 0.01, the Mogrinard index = 0.11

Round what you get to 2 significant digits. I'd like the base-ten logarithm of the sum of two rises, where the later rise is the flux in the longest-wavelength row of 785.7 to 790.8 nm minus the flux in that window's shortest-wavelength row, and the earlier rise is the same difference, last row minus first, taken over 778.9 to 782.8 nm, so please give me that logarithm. -0.15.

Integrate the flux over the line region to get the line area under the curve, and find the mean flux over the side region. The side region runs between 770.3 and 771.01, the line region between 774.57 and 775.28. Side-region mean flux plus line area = 34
